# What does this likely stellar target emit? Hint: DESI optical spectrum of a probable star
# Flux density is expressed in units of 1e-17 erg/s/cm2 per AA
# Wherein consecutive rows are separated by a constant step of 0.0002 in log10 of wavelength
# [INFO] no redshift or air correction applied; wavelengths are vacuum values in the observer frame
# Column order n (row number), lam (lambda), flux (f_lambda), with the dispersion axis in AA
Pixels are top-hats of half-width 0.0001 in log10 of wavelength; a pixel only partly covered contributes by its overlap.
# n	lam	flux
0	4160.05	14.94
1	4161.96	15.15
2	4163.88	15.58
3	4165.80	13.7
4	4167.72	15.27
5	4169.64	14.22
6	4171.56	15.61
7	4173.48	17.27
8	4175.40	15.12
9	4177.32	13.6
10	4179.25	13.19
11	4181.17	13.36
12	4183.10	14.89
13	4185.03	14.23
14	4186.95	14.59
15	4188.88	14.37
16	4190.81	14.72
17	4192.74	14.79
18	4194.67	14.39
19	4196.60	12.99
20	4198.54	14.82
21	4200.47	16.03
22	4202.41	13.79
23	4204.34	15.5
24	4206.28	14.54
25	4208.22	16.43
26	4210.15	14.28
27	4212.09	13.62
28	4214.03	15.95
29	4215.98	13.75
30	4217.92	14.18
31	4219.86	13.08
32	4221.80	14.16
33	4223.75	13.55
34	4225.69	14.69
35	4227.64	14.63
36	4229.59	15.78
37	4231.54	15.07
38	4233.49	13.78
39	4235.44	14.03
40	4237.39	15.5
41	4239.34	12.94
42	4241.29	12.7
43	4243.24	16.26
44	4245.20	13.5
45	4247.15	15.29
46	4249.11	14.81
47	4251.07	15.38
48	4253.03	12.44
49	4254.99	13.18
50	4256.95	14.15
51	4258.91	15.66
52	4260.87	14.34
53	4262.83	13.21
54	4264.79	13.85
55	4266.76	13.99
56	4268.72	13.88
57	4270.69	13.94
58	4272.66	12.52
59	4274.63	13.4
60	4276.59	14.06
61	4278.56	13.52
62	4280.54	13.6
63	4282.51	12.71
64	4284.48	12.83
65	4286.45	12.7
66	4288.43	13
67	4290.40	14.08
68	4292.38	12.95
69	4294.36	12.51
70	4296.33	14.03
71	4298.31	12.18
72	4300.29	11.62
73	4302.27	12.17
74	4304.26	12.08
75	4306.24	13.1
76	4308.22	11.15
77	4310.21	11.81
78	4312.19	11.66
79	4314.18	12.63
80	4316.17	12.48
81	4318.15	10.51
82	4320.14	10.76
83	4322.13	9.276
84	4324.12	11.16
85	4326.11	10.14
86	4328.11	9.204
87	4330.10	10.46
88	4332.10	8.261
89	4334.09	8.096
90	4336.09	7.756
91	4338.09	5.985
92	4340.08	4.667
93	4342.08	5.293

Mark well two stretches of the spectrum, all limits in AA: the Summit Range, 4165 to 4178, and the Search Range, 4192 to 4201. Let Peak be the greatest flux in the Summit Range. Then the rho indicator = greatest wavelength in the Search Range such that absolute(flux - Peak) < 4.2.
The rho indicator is 4200.47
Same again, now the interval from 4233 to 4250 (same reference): 4249.11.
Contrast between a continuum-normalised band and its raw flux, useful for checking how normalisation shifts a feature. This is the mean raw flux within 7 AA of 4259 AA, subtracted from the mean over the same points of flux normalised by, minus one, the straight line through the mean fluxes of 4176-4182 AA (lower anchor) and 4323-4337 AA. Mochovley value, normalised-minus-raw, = -13.6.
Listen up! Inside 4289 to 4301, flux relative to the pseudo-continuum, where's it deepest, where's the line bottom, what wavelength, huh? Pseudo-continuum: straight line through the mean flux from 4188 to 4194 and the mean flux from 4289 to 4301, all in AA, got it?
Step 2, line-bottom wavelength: 4300.29 AA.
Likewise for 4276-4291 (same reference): 4282.51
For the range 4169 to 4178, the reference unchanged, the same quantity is 4177.32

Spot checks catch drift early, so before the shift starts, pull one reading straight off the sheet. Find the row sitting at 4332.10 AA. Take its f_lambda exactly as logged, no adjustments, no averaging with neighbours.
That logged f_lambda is 8.261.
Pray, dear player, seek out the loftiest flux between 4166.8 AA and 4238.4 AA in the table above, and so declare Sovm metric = 17.27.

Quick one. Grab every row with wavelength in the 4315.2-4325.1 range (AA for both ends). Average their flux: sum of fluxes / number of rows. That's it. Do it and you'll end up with 10.8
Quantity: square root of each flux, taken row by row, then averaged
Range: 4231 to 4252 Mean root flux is 3.80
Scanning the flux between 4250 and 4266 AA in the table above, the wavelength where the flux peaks 4258.91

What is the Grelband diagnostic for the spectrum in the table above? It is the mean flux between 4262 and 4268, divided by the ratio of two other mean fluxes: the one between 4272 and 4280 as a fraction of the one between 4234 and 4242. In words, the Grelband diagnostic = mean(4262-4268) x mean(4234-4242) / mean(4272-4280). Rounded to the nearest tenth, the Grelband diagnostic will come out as 14.1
